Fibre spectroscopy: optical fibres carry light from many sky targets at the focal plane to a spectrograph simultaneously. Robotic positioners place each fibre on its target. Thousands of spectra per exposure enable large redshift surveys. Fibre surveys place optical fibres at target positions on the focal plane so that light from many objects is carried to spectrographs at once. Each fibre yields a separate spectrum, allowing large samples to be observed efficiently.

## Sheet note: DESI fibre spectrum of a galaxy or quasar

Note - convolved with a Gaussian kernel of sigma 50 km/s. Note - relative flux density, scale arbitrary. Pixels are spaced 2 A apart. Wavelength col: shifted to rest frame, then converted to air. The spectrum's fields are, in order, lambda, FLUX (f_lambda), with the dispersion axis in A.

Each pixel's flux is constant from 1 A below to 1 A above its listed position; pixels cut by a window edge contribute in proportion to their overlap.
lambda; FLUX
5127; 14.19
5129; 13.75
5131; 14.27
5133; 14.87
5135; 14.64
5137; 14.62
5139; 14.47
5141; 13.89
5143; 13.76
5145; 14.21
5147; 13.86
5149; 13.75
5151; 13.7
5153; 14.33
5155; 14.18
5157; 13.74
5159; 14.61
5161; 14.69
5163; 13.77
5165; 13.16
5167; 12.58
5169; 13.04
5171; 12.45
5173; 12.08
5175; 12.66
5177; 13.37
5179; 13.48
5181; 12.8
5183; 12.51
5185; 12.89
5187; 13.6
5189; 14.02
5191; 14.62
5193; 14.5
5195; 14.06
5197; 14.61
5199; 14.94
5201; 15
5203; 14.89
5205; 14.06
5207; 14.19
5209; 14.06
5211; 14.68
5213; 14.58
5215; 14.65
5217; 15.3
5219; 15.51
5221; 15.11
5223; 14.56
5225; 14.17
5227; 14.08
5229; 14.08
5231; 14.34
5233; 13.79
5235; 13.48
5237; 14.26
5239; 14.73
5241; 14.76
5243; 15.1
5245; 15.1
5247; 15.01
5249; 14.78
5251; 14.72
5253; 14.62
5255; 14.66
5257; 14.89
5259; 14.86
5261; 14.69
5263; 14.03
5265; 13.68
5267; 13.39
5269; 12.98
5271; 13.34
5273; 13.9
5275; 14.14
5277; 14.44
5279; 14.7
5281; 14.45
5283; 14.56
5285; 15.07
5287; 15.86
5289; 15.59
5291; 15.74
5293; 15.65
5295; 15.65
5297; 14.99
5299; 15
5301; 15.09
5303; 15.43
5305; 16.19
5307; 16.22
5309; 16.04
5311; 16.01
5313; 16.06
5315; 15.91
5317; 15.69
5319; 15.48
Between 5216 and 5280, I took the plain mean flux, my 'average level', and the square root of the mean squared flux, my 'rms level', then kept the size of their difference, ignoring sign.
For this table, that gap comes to 0.013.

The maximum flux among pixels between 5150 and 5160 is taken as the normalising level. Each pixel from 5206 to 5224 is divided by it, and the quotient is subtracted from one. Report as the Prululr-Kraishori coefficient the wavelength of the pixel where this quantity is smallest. 5219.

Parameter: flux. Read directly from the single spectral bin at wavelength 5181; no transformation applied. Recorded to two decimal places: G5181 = 12.80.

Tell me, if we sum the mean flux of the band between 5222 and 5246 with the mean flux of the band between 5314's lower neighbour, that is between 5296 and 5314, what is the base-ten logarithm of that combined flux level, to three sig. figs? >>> 1.48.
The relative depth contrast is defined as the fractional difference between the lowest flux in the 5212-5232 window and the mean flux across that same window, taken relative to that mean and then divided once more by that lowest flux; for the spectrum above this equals -0.003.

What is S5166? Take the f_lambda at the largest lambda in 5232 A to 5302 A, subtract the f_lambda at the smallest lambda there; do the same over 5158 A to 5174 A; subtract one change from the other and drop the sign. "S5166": 3.8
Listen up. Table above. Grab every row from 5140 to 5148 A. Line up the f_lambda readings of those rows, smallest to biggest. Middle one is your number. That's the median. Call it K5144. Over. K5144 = 13.9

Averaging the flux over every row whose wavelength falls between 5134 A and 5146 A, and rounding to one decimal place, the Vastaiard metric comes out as 14.3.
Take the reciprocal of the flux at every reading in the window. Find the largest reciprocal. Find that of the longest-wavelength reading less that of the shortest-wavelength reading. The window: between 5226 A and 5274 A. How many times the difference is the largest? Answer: 84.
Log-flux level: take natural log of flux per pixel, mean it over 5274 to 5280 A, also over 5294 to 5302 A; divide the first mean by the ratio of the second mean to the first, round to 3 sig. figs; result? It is 2.62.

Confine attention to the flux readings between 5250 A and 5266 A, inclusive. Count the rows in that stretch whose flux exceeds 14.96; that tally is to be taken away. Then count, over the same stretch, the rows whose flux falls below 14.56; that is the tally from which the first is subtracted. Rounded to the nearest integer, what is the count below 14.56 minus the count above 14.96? 2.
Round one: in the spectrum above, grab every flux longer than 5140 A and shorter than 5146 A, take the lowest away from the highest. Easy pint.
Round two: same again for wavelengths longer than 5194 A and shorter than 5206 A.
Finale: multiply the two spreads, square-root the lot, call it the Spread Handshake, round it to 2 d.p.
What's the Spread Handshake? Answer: 0.65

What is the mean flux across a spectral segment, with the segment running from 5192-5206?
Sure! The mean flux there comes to 14.6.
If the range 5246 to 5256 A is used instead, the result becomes 14.8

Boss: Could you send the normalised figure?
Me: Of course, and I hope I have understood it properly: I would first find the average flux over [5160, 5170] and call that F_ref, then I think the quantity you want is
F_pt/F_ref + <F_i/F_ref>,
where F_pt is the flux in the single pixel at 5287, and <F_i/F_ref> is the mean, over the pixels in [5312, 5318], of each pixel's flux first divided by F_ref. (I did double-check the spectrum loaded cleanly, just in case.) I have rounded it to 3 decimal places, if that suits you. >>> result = 2.361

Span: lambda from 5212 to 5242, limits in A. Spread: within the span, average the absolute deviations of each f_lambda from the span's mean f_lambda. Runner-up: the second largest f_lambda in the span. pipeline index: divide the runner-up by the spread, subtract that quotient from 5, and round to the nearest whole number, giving -30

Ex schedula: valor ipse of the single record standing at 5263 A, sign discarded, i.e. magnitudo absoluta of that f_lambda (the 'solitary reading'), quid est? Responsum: 14.0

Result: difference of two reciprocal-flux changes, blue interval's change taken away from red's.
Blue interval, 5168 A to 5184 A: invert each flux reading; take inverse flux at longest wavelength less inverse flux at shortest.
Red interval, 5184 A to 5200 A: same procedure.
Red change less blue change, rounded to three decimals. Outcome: -0.014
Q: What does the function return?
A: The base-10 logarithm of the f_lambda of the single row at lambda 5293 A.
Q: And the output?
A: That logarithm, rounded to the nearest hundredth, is 1.19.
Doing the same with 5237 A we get 1.15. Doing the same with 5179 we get 1.13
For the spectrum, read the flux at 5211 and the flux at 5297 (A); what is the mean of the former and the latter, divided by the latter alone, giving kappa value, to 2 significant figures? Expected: 0.99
